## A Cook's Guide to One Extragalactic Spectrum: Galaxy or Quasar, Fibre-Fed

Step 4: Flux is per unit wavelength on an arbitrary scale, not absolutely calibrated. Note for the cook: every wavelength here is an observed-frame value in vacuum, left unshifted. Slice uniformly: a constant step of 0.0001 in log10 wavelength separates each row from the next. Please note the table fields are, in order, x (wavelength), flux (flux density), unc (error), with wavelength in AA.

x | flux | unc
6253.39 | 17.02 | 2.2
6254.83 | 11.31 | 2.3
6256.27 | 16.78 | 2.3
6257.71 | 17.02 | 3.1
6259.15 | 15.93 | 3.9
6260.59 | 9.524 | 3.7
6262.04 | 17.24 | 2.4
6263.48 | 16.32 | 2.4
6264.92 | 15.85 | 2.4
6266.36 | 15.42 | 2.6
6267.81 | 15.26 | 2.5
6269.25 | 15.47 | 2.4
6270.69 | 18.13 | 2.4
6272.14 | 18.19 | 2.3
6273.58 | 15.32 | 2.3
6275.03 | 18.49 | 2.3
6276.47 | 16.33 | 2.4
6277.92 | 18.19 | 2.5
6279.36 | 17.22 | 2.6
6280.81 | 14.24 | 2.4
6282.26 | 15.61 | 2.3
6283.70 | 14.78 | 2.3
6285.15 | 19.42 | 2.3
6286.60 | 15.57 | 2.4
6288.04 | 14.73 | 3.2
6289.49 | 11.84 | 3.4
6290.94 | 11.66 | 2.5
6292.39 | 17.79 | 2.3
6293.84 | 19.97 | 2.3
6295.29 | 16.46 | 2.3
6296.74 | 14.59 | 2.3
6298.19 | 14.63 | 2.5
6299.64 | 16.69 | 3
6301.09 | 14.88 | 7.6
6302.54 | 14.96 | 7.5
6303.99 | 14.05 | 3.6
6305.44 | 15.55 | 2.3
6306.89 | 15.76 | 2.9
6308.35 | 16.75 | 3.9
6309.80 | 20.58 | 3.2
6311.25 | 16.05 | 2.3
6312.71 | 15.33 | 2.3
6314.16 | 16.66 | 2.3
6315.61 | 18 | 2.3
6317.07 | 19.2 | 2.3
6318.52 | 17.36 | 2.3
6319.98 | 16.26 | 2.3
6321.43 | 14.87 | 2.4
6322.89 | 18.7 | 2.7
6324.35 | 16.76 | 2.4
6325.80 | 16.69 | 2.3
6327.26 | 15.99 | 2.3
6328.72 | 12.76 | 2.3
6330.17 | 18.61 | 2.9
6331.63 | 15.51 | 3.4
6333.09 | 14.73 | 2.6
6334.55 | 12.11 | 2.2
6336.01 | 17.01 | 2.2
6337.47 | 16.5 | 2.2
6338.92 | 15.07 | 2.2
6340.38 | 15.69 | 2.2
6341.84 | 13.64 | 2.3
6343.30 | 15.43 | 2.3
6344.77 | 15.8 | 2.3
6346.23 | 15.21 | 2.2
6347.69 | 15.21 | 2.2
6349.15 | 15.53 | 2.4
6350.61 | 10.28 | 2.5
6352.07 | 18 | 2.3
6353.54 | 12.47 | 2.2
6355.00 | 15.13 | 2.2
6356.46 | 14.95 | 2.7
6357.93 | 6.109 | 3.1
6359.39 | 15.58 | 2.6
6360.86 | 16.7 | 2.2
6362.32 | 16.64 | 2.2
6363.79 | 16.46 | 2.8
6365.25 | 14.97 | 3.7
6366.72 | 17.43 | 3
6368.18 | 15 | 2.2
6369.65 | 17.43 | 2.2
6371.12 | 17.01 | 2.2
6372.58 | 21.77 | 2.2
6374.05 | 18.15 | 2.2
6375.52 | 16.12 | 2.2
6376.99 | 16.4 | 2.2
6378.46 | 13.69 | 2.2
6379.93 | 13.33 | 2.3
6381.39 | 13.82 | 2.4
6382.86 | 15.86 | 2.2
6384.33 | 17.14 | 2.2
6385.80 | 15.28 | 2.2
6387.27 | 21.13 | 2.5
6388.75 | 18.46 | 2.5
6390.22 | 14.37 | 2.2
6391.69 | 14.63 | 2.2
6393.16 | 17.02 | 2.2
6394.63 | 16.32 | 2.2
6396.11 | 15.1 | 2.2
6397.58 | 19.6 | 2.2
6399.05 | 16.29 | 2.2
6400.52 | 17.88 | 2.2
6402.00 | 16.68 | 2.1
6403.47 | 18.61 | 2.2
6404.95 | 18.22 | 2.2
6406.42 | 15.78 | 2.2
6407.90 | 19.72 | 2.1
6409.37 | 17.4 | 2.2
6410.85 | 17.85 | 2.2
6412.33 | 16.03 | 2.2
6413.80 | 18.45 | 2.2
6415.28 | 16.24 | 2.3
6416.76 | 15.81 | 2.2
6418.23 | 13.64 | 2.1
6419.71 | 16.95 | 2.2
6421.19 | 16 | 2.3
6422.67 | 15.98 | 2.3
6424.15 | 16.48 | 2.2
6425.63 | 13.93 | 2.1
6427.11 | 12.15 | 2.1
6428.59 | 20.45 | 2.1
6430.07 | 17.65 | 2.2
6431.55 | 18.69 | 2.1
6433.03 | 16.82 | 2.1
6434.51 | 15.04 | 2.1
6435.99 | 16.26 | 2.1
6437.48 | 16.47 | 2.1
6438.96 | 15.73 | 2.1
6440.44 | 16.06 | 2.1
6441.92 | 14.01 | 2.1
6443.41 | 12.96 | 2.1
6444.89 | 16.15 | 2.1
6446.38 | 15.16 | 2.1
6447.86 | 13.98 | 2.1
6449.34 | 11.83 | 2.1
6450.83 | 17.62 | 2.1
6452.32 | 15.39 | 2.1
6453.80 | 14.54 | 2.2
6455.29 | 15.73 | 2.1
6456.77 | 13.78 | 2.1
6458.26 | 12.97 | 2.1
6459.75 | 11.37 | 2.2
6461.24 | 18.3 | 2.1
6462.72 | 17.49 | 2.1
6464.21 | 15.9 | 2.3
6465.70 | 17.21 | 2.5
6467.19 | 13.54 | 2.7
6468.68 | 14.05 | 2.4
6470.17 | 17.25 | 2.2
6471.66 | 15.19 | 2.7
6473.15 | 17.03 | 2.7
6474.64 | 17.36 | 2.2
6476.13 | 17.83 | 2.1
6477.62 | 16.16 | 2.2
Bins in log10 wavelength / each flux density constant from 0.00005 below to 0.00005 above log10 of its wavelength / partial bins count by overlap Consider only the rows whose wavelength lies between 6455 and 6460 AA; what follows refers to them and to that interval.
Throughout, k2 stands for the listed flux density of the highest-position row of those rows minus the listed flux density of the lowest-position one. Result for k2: -4.4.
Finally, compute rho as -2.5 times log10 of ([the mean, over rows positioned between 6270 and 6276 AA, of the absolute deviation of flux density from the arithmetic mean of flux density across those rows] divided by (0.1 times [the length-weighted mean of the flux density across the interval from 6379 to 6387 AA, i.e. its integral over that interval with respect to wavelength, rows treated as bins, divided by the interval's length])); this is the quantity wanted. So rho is 0.36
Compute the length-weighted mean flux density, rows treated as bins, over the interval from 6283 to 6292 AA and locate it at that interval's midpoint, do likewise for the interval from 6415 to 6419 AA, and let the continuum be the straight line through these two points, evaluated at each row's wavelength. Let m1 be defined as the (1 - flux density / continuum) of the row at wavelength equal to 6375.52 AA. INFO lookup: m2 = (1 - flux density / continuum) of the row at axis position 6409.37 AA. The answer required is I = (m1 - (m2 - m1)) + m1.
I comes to -0.1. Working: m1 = -0.07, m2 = -0.15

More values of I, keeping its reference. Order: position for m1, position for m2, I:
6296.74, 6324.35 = 0.2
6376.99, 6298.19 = -0.3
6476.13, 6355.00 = -0.5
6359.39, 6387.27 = 0.3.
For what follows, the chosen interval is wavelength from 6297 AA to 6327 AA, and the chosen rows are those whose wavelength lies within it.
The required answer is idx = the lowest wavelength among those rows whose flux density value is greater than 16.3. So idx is 6299.64 AA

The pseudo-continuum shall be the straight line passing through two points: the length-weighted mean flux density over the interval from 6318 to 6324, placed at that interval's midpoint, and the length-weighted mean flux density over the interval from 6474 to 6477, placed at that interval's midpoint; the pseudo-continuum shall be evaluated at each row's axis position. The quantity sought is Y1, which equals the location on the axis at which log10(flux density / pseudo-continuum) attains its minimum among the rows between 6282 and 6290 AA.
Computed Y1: 6289.49 AA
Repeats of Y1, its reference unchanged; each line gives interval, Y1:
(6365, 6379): 6378.46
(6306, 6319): 6312.71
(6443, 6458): 6449.34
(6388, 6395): 6390.22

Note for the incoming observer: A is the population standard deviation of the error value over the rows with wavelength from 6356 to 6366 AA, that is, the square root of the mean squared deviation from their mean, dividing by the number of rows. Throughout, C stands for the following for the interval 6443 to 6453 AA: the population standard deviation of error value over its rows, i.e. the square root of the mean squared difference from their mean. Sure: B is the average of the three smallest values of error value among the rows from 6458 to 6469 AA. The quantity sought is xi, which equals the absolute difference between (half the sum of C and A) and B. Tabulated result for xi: 1.86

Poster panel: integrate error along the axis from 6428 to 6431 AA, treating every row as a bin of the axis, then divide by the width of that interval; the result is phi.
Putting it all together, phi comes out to 2.15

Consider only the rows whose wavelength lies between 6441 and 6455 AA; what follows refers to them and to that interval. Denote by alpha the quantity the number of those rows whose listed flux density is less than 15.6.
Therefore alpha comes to 7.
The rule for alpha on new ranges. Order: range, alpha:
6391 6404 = 2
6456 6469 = 5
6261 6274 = 4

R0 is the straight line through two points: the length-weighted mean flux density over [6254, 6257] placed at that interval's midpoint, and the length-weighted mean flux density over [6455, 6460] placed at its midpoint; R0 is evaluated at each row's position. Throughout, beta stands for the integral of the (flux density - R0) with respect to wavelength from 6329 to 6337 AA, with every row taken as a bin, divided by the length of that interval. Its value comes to 1.56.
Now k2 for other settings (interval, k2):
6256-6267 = -1.4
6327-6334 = -1.3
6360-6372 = 0.3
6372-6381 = -8.4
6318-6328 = -1.4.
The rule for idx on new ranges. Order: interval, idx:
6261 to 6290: 6262.04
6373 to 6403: 6374.05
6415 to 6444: 6419.71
